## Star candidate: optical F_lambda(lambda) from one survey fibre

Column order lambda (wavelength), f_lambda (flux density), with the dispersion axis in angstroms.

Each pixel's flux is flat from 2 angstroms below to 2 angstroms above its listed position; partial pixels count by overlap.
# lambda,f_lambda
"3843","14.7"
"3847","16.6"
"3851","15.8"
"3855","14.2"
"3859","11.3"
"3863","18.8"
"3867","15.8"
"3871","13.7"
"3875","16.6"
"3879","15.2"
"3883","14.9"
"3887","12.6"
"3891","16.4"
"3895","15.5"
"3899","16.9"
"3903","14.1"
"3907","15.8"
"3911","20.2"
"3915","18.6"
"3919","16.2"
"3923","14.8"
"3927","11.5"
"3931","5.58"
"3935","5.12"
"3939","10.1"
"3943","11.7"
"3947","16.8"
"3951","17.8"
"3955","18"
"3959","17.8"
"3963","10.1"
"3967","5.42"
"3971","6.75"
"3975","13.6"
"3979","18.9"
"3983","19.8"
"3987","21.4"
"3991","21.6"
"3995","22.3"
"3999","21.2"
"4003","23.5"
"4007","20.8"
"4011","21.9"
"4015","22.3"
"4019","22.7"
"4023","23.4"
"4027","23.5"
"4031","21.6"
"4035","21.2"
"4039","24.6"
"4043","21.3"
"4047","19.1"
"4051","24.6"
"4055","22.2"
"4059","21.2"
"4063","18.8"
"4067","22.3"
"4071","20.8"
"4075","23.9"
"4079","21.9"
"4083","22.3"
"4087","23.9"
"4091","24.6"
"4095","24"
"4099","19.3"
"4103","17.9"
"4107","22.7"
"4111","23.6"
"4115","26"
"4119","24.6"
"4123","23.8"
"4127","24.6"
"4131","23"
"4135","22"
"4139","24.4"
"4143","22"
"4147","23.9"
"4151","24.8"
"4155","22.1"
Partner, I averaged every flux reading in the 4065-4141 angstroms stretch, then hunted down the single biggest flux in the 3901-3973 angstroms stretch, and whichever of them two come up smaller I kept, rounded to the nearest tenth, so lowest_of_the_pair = 20.2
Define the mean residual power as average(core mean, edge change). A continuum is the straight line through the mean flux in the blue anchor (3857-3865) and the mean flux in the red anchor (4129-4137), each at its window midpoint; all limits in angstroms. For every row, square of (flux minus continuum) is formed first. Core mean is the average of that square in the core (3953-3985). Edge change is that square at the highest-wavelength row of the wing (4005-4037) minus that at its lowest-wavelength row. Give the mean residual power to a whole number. 22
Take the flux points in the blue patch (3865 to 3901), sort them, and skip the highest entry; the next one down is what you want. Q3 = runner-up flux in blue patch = 16.6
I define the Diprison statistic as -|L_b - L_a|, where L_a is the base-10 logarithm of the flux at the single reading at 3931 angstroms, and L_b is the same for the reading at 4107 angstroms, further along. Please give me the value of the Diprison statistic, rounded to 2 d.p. -0.61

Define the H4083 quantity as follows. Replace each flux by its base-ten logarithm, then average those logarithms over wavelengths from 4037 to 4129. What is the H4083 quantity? 1.351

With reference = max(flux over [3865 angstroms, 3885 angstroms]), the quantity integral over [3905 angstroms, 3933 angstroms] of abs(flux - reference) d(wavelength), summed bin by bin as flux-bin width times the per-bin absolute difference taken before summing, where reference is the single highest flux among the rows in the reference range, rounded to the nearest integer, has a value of 99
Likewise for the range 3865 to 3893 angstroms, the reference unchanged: 44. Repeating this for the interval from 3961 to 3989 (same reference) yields 163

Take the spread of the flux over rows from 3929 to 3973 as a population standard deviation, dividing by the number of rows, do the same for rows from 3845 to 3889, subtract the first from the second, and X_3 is -3.2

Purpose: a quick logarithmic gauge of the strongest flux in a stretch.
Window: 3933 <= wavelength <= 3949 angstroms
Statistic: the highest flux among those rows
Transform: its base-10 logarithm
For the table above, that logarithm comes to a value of 1.23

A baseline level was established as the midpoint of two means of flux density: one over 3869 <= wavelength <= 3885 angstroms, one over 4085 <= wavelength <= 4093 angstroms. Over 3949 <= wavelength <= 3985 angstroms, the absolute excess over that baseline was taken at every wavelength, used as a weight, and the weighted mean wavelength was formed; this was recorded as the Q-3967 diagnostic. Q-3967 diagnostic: 3967.2 angstroms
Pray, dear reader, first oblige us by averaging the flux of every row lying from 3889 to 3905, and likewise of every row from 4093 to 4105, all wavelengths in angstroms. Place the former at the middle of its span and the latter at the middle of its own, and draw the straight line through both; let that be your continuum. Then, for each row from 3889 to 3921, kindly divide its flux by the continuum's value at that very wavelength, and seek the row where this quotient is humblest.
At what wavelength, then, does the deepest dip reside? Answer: 3903 angstroms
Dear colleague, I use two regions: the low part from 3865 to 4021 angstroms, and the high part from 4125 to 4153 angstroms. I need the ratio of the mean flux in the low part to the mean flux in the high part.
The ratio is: 0.68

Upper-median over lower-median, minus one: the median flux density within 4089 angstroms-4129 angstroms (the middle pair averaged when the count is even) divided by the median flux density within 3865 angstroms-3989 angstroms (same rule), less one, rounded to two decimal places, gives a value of 0.54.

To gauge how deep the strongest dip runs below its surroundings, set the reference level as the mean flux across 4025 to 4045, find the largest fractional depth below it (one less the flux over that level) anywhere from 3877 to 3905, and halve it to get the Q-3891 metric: 0.22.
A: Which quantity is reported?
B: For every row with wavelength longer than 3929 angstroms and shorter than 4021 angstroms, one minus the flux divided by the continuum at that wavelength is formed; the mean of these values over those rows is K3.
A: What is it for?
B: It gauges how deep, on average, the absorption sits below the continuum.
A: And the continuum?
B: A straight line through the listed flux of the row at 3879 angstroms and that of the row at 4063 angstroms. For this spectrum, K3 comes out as 0.1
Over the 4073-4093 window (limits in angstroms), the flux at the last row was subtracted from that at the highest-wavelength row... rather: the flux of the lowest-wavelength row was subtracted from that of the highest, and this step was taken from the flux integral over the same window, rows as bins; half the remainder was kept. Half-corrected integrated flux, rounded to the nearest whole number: 233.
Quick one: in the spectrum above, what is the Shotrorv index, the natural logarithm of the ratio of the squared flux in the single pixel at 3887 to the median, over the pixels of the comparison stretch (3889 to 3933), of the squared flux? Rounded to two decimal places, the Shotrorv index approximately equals -0.45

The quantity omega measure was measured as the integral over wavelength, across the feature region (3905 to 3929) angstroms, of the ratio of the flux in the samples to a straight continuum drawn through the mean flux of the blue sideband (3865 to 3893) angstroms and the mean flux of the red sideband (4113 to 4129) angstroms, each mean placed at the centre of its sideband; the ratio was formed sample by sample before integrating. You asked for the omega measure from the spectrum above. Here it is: 23.5 angstroms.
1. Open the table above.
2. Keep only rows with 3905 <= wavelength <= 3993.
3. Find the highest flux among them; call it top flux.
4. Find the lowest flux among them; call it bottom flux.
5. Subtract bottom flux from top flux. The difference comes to 16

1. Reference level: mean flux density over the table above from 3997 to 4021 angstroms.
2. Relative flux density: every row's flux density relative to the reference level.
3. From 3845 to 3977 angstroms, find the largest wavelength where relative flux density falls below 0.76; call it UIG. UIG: 3975 angstroms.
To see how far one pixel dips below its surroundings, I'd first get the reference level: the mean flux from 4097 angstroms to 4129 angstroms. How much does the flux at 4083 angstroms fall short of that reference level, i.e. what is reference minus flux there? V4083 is 1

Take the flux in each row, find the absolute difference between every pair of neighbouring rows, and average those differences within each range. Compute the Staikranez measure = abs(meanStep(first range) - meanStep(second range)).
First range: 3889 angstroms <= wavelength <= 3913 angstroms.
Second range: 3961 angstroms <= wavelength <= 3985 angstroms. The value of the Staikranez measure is 1.6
